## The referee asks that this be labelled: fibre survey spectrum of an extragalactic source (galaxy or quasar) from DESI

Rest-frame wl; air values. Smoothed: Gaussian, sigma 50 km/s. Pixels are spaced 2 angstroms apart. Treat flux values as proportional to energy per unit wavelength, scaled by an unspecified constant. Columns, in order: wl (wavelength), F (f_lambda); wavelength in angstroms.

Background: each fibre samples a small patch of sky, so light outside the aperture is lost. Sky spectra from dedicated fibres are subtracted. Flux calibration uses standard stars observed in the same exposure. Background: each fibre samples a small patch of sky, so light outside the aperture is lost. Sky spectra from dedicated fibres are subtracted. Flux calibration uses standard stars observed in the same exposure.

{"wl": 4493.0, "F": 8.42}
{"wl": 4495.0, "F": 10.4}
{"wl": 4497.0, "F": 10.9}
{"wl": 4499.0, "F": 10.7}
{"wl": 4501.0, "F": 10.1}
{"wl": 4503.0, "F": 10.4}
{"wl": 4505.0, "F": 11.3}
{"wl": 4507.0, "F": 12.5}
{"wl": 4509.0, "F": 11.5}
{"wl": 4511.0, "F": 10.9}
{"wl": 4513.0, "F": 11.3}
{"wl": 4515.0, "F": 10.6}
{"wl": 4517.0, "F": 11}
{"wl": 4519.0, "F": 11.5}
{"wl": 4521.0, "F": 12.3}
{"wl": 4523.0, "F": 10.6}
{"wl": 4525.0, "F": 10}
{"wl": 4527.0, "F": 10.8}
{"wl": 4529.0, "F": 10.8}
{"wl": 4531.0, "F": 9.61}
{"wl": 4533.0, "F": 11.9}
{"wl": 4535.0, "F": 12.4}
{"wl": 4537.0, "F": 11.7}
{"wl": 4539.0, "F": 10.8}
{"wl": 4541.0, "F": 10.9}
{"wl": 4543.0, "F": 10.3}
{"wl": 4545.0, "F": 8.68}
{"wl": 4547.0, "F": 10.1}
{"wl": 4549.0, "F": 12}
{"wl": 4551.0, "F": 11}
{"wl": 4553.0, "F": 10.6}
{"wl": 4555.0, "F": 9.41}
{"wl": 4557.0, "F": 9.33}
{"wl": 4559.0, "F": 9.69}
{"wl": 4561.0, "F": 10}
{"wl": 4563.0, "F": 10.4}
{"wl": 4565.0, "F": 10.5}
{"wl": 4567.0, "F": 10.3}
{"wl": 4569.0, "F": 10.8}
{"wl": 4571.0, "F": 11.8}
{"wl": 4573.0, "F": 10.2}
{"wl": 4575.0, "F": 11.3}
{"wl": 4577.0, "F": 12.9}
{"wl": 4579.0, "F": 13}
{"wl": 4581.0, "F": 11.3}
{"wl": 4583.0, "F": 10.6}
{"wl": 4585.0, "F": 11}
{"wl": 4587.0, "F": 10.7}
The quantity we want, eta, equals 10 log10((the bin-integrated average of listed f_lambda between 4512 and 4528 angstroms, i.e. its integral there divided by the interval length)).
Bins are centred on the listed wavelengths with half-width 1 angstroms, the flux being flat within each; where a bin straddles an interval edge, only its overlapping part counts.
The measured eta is 10.4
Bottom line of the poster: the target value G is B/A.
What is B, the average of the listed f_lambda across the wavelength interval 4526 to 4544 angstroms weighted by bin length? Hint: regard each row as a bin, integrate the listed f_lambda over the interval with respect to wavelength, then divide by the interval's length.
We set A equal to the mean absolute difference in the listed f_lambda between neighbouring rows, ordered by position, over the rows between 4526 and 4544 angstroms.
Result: 14.0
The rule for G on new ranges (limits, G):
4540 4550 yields 7.5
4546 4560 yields 12.5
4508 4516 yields 19.5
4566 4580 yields 11.7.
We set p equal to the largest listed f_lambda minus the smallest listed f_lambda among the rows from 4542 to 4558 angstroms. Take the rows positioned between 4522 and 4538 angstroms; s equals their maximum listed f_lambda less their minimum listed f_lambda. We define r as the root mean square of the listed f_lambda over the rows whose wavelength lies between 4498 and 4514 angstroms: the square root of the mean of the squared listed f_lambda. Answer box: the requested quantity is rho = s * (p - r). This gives -22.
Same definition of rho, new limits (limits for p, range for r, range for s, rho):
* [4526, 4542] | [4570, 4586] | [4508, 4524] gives -15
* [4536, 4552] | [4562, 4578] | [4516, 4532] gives -21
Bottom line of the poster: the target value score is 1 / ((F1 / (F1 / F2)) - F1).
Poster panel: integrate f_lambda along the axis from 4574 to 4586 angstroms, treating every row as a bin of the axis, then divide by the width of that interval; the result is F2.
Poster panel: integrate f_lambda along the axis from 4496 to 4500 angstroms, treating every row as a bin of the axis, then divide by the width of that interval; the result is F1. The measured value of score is 1.1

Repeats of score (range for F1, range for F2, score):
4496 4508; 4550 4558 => -1.1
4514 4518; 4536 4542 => 3.0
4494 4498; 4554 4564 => -1.1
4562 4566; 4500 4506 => 6.7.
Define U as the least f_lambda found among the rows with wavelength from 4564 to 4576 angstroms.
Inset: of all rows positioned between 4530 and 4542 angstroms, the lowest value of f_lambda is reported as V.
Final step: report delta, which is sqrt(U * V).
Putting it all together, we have 9.9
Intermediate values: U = 10.2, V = 9.61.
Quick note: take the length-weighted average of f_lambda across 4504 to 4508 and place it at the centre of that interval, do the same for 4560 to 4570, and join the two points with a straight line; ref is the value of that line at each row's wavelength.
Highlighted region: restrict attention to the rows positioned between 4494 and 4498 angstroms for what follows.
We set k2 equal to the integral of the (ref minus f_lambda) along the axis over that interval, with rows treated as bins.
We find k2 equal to 6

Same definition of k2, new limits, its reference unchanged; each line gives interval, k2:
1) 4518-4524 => 0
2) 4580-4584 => -4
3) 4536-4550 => 4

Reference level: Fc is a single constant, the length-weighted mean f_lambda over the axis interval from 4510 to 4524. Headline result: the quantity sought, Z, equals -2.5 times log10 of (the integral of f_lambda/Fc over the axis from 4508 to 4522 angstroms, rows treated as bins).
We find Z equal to -2.88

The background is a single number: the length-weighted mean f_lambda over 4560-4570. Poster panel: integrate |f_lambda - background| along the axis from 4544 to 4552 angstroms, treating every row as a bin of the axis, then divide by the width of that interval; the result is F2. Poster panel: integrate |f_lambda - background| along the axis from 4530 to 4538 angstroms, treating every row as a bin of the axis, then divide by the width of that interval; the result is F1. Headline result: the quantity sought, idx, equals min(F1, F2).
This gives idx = 1.1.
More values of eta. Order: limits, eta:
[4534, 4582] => 10.3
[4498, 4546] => 10.4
